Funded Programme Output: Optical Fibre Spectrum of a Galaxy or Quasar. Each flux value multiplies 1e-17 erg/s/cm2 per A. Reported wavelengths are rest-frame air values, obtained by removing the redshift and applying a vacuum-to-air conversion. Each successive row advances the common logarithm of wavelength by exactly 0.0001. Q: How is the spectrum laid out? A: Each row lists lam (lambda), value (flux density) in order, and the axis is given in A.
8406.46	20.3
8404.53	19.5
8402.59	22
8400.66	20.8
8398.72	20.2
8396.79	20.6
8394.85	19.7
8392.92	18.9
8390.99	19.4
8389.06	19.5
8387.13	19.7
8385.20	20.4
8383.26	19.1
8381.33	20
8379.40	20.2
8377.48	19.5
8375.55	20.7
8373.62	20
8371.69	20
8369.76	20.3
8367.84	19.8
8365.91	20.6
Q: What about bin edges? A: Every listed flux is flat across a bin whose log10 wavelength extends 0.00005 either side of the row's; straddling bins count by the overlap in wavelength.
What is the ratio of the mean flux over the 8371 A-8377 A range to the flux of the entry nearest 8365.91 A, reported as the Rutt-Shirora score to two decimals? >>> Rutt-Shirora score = 0.98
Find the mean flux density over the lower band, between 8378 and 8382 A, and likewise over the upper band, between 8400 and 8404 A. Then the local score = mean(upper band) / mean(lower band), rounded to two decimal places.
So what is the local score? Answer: 1.06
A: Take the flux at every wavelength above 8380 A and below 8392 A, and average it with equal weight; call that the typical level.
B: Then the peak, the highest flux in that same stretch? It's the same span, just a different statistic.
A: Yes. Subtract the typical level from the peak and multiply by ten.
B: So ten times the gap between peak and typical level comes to 7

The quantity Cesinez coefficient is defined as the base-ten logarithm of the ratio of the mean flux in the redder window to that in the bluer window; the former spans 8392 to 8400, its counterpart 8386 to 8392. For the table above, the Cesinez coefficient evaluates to 0.007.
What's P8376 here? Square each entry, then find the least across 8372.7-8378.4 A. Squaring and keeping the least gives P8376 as 380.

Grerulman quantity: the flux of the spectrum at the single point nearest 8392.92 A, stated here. 18.9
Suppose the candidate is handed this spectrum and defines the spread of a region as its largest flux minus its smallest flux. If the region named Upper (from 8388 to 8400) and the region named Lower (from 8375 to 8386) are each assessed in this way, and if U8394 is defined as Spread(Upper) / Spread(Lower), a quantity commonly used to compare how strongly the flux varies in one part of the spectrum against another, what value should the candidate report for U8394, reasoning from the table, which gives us 1.1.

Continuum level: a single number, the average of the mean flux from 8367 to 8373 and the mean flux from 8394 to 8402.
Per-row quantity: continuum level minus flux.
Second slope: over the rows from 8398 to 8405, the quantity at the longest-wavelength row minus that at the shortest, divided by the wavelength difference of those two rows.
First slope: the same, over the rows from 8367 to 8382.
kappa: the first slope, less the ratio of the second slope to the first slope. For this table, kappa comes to 8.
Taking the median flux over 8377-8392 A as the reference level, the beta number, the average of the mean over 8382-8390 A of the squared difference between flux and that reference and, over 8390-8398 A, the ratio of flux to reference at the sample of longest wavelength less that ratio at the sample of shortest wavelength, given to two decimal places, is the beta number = 0.14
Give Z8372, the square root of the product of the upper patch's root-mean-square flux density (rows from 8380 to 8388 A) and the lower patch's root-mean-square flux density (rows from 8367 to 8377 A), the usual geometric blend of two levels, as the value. 19.98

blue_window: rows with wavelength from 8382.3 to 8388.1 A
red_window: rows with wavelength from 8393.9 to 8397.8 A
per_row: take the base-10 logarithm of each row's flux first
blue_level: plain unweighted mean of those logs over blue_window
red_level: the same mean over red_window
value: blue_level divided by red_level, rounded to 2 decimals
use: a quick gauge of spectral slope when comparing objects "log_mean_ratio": 0.99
